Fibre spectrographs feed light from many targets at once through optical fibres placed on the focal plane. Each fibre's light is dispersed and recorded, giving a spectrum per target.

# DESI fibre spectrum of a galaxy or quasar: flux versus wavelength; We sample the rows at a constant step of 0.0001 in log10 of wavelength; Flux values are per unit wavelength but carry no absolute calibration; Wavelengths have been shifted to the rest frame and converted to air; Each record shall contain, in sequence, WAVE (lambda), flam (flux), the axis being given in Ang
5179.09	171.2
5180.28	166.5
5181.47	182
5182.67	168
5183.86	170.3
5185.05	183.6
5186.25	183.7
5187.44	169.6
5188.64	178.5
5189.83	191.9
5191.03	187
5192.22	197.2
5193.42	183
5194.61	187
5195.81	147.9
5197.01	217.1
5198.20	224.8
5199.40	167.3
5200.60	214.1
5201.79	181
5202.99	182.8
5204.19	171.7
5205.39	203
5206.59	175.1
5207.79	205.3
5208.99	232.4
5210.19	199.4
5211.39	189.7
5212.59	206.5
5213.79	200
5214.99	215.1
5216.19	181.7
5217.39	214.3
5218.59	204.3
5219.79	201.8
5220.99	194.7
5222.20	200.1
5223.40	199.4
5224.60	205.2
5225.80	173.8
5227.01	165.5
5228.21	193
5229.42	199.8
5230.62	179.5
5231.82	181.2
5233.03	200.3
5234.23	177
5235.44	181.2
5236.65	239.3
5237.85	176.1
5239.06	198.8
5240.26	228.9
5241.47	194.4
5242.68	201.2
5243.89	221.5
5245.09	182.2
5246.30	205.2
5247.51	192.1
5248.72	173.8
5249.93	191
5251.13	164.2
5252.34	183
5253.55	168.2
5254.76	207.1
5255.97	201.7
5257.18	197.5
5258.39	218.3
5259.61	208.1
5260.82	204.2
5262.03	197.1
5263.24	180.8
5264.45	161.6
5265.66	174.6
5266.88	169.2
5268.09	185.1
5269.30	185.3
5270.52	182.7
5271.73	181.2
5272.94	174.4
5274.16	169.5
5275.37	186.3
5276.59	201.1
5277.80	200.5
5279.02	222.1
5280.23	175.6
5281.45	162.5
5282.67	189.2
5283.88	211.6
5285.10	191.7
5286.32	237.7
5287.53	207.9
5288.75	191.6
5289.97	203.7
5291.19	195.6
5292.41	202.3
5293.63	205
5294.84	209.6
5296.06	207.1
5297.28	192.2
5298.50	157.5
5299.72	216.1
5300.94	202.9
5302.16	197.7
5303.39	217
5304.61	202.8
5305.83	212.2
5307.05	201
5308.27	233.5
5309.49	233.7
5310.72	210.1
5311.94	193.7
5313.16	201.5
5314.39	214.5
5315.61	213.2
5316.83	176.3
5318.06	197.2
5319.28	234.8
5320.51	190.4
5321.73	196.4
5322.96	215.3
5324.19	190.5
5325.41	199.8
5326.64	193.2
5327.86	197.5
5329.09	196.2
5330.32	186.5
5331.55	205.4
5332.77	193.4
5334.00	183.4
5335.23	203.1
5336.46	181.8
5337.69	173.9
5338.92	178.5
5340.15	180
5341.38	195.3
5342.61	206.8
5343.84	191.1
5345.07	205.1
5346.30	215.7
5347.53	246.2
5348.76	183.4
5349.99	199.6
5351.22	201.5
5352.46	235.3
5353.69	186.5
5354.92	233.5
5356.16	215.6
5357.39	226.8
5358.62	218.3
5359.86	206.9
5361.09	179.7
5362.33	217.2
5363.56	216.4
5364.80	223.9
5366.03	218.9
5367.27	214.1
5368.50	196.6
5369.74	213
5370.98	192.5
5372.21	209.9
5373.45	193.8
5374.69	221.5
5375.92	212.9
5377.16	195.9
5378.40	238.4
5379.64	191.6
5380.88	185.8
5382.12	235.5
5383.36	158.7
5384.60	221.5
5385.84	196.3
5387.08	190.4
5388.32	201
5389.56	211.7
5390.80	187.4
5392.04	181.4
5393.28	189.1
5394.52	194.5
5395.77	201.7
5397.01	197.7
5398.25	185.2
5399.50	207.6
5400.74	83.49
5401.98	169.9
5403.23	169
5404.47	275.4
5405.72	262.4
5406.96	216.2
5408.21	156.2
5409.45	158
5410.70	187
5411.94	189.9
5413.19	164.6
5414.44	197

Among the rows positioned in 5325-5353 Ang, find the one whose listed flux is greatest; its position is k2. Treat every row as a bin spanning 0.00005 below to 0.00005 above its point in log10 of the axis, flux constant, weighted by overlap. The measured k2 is 5347.53 Ang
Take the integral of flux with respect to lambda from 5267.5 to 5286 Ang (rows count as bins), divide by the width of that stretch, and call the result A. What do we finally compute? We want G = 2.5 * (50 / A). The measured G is 0.663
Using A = 189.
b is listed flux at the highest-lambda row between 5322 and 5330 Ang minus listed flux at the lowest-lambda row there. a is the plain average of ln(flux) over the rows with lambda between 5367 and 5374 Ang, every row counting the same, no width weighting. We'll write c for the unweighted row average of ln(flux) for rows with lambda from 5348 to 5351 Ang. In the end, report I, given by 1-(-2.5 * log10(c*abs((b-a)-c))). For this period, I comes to 6.5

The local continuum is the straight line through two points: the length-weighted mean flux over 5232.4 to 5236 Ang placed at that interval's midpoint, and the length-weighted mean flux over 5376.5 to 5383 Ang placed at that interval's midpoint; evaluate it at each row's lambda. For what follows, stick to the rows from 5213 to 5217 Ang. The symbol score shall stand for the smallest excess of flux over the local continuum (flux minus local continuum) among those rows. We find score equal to -2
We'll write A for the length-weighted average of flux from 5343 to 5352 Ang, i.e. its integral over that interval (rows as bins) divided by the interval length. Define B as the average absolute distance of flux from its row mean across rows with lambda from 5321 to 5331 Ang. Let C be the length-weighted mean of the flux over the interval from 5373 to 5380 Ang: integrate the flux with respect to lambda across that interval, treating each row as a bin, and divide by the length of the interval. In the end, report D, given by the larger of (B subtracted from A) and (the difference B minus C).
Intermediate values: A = 207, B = 5.5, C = 210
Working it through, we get 201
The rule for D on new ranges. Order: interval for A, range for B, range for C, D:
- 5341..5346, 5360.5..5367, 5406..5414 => 188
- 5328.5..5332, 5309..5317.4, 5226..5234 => 182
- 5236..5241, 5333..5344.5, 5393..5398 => 200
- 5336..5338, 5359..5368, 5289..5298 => 168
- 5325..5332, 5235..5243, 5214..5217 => 178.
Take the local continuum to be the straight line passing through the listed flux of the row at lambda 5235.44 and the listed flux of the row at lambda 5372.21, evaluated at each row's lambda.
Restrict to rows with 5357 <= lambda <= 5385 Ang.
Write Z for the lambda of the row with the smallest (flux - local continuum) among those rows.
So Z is 5383.36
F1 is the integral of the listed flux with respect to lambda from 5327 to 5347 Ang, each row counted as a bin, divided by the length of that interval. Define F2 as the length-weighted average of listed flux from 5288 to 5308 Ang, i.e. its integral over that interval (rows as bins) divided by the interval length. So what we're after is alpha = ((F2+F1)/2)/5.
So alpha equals 39.5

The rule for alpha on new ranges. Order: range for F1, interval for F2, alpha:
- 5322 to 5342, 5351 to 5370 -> 40.5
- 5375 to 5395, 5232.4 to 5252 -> 39.5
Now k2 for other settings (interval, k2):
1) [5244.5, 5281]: 5279.02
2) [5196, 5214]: 5208.99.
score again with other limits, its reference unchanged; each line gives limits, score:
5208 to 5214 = 7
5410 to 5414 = -47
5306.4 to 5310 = 4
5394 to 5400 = -25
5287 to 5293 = -2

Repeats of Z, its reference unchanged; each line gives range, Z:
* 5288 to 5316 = 5298.50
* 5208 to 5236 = 5227.01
